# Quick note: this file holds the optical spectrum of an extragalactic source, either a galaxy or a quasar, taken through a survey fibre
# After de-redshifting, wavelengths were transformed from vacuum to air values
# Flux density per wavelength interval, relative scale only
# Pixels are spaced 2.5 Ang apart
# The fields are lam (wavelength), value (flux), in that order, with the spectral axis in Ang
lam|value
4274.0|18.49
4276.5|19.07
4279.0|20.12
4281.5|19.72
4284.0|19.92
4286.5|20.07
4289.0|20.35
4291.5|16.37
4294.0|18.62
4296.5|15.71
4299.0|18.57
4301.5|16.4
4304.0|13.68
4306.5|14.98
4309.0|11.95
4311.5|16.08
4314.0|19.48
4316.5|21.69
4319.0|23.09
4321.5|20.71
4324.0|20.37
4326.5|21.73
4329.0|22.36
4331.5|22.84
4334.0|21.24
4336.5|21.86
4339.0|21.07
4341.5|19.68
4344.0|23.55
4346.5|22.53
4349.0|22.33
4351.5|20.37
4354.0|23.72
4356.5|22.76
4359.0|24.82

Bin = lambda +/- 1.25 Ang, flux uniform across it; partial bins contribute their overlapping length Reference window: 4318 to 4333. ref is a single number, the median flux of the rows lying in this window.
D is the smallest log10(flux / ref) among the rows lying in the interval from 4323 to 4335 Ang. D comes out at -0.03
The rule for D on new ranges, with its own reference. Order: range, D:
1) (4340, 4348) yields -0.05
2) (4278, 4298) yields -0.15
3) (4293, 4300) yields -0.15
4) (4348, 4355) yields -0.03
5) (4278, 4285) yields -0.05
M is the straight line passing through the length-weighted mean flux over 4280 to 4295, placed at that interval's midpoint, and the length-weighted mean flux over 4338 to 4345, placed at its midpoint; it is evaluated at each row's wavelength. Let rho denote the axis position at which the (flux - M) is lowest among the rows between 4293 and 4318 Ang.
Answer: 4309.0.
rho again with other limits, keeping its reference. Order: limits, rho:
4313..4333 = 4314.0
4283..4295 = 4291.5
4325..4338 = 4334.0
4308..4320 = 4309.0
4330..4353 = 4341.5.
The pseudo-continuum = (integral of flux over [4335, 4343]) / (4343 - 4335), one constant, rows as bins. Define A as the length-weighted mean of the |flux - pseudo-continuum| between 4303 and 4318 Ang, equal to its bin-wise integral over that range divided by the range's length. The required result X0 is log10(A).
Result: 0.7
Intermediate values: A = 4.8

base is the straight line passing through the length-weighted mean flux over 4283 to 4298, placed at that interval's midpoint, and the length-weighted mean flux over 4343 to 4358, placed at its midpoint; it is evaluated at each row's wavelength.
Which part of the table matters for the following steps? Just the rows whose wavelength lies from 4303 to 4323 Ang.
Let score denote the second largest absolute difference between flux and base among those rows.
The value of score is 5.72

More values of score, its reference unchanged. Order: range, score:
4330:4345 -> 1.57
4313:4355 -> 2.27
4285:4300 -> 2.18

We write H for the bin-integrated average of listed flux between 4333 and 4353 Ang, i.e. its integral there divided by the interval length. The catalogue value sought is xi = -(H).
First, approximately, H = 21.6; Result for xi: -21.6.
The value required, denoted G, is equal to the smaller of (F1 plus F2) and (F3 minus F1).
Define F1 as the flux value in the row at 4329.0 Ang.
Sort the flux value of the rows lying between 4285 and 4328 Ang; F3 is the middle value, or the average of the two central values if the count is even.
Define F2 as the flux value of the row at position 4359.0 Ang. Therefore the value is -4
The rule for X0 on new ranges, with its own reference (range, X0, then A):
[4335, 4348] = 0.1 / 1.3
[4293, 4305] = 0.6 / 4.4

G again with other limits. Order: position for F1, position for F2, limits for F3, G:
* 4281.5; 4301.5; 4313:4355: 2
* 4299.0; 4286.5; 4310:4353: 3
